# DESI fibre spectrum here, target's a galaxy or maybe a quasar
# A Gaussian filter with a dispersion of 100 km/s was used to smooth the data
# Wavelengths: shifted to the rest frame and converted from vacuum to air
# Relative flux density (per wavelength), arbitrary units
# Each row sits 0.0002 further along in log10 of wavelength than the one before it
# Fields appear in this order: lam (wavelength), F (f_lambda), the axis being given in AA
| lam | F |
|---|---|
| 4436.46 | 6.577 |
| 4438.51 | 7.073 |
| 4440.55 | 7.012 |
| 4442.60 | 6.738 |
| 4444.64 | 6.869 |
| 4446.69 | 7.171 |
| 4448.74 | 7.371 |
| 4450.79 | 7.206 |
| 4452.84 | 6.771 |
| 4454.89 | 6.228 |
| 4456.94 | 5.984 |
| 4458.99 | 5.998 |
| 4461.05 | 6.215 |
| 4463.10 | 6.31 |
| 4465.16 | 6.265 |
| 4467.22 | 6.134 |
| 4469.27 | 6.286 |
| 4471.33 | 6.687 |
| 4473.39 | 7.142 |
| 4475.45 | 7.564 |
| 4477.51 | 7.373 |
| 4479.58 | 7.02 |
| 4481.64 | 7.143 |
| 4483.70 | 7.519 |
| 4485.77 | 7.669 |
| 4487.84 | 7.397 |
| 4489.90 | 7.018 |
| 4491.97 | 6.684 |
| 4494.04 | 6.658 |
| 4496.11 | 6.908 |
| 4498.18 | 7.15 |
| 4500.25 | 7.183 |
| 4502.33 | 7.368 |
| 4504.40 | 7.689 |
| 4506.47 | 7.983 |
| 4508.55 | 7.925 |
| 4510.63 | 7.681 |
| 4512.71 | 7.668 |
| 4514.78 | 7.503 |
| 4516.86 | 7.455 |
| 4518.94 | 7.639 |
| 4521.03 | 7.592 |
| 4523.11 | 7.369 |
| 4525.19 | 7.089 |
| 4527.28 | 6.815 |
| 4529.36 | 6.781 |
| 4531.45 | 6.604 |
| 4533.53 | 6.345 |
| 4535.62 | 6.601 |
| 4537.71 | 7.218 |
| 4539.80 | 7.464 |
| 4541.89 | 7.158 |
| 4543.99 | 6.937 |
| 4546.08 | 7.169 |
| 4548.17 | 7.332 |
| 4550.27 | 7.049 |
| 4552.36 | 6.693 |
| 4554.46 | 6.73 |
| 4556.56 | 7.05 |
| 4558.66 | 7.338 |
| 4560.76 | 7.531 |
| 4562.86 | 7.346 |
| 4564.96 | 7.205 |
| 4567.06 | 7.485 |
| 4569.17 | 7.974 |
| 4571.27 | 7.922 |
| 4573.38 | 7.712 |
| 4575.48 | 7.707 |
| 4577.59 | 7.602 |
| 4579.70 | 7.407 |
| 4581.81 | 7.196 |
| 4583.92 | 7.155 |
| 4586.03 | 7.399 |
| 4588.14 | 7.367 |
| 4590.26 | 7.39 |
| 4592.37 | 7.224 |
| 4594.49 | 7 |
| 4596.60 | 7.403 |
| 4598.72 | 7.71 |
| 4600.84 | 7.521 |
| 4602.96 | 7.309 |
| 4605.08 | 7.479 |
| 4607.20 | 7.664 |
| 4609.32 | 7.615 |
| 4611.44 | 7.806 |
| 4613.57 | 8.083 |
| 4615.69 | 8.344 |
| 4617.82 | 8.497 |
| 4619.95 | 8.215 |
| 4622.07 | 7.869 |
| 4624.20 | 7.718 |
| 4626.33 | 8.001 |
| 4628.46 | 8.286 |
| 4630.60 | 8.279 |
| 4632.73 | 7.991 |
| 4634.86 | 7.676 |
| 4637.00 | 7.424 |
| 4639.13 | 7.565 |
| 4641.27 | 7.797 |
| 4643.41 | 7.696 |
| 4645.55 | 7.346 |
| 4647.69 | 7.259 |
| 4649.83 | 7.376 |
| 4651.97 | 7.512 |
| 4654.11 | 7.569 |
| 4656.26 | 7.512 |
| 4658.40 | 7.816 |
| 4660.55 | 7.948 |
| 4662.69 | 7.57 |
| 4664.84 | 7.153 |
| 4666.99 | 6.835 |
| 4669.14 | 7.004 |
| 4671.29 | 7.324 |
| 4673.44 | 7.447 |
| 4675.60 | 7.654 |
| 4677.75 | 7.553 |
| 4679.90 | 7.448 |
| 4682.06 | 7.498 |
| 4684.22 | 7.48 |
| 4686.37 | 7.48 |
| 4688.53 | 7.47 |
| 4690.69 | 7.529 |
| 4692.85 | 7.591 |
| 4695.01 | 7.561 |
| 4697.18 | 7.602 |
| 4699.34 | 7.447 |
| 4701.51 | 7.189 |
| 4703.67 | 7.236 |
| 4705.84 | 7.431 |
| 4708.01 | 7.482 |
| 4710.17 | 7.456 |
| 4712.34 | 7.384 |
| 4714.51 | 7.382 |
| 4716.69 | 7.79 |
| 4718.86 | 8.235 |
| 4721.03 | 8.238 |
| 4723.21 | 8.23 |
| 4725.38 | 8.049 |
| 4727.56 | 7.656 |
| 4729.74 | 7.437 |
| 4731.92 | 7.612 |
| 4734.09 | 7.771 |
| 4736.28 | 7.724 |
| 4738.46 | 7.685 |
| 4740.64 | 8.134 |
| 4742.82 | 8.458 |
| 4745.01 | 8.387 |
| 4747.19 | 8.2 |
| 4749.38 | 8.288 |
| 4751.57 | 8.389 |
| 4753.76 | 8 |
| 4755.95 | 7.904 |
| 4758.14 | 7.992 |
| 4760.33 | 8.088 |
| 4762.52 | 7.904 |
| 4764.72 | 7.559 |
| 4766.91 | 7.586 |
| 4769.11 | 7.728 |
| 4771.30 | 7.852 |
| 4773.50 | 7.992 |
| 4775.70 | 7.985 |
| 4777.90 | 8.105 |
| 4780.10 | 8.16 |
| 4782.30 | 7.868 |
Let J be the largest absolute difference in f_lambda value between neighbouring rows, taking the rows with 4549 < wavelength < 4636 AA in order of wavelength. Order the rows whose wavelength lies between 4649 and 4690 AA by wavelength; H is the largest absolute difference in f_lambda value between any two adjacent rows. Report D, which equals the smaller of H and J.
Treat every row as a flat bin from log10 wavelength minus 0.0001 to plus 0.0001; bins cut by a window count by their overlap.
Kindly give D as 0.42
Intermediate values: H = 0.42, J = 0.49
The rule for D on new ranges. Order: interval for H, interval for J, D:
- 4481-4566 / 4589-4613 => 0.40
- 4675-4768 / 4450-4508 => 0.45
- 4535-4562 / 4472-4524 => 0.42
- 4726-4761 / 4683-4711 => 0.26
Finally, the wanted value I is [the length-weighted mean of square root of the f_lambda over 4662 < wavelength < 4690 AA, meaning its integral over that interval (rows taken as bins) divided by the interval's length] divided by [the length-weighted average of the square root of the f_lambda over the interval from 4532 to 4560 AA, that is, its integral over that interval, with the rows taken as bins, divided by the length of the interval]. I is 1.03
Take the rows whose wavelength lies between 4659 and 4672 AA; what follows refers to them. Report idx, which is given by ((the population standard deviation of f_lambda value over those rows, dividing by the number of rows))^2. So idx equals 0.136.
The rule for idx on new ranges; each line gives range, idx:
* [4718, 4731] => 0.100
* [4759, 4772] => 0.034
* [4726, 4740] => 0.011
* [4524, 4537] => 0.053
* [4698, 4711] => 0.013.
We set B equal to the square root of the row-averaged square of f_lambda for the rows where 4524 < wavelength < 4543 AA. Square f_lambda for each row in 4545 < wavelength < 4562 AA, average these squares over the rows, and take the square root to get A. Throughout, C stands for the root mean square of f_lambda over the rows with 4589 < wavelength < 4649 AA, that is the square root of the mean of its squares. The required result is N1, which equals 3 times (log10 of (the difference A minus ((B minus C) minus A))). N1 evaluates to 3.53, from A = 7.1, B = 6.91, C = 7.73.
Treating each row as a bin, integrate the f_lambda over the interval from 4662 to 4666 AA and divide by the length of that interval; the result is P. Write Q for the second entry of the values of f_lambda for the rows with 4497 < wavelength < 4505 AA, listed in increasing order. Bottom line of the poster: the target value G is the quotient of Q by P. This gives 0.98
